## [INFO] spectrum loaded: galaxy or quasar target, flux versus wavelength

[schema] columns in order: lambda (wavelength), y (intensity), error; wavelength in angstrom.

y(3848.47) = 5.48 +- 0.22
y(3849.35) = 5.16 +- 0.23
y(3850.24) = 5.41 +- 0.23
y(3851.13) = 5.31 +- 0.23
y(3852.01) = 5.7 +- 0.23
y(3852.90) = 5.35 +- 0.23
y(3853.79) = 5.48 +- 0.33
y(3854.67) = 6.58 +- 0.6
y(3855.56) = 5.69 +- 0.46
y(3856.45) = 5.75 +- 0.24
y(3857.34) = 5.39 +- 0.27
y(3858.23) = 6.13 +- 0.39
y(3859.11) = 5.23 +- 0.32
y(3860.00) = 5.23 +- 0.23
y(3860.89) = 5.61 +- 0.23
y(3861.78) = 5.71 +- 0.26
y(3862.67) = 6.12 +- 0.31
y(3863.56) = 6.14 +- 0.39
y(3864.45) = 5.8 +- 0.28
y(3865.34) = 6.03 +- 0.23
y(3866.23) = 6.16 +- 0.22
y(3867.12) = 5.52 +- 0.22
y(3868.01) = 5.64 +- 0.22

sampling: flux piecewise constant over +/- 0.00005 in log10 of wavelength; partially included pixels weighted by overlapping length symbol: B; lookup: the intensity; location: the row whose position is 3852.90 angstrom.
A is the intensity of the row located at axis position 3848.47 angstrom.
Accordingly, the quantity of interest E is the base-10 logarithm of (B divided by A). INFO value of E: -0.01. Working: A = 5.48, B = 5.35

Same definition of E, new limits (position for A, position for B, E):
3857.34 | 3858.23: 0.06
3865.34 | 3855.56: -0.03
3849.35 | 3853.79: 0.03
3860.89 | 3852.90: -0.02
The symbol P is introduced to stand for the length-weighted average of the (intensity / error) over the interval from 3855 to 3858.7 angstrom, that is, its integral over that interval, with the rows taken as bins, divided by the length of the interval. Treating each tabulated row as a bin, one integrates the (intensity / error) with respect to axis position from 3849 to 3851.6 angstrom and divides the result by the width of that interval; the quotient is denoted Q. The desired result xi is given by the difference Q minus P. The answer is 5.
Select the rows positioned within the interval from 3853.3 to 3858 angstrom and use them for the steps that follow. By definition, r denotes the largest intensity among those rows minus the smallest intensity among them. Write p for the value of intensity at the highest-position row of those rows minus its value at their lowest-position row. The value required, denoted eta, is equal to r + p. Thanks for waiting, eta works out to 1.10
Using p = -0.1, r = 1.2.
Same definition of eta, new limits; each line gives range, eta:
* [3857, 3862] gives 1.22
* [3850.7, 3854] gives 0.56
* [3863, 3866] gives 0.23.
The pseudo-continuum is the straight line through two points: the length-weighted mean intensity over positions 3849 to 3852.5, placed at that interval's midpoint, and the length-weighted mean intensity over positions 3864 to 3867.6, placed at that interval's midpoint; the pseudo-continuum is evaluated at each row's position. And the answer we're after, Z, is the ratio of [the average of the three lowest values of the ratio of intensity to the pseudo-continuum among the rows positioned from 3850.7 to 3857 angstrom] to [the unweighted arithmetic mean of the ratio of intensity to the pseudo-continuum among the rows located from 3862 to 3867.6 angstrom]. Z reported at 0.967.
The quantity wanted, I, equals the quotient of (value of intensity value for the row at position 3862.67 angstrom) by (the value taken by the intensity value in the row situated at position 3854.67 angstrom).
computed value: 0.93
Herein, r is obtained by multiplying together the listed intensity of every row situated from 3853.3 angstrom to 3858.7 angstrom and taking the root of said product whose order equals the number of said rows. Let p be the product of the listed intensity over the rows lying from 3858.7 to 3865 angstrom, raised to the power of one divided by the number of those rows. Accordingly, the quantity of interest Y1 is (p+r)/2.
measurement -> 5.75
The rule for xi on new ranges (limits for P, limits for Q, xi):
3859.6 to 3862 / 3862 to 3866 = -2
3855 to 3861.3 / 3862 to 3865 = 0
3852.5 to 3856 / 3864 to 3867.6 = 9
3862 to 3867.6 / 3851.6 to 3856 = -5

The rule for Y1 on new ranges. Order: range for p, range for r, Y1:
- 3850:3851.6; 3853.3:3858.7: 5.59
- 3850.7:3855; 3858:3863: 5.66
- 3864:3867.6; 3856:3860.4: 5.70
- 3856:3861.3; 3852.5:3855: 5.66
